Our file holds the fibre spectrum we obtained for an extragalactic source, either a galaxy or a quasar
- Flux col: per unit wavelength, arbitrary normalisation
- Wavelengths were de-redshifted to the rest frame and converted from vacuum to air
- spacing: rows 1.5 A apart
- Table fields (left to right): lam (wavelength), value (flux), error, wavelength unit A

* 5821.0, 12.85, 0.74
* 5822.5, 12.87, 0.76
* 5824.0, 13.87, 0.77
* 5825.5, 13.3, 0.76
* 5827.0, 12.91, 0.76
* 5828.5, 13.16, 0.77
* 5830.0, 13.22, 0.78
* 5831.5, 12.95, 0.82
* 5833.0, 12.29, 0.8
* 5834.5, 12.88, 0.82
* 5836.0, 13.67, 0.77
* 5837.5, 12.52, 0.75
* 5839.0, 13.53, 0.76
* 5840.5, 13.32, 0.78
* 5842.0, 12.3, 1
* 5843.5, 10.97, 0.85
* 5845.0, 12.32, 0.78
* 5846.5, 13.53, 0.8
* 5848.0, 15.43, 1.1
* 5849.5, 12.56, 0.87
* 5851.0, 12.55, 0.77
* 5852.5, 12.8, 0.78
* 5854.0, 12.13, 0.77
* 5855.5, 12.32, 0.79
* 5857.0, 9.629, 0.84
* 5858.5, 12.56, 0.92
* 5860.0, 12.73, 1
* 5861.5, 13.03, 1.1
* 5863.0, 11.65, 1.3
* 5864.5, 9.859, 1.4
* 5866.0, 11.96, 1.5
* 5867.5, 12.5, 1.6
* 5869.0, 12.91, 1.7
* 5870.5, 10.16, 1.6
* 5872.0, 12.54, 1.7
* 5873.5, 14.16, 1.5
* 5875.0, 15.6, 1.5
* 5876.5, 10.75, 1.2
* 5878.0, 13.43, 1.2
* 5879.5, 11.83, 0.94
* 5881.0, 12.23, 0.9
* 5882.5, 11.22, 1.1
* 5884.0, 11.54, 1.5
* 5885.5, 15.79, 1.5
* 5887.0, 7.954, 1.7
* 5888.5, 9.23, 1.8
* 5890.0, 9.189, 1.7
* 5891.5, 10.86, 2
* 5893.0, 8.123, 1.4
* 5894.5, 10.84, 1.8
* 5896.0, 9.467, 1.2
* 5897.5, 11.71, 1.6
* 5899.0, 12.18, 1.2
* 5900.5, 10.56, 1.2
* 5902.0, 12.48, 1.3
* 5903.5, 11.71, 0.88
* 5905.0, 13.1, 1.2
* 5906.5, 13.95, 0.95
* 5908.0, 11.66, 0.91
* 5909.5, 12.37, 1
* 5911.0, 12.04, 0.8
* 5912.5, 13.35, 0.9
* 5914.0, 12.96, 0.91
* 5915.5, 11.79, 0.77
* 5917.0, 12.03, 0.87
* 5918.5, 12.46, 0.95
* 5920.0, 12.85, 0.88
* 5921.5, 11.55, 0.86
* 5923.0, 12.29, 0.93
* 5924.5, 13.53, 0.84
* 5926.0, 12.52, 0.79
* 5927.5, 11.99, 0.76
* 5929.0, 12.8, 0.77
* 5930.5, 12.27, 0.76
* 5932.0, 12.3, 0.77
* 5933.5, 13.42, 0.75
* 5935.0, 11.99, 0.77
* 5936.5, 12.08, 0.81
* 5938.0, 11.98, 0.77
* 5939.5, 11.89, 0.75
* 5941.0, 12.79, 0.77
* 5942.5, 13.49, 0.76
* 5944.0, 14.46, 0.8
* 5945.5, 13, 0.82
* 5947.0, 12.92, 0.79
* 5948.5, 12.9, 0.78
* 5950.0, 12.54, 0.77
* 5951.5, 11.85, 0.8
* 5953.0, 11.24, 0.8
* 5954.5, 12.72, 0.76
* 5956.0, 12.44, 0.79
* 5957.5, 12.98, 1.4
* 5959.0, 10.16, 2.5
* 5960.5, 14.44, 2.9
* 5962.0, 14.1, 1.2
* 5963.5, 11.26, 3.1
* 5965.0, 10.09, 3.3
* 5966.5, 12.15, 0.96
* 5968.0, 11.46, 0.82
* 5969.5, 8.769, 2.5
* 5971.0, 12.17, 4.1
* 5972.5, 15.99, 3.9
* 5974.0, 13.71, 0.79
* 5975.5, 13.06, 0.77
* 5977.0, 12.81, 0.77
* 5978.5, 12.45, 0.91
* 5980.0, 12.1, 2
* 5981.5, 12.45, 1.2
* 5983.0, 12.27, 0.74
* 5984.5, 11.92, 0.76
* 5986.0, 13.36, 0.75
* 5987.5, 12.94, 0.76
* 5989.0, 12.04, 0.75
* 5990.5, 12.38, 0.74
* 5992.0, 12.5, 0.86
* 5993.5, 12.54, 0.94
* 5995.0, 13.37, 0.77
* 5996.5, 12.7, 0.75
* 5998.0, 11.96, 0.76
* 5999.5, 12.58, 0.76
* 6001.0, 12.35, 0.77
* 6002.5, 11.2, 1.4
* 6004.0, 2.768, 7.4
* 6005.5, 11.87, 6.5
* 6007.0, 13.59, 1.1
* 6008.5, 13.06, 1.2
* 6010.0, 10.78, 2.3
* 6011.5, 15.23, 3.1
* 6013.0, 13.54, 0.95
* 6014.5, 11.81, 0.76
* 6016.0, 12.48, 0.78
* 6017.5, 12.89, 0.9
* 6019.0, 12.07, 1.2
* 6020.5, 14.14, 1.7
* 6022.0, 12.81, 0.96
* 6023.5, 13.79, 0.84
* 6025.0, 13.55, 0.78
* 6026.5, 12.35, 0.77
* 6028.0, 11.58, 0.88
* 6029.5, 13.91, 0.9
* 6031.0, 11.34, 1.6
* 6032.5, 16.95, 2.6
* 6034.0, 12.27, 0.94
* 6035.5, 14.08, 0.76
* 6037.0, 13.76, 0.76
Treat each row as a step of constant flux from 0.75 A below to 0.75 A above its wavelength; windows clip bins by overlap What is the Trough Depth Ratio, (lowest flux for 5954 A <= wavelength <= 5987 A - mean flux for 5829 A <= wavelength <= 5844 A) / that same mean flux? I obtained -0.3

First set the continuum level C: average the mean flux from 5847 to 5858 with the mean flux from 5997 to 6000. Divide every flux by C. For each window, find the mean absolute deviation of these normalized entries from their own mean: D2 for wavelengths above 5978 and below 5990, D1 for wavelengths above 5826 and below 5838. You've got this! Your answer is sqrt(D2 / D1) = 1.1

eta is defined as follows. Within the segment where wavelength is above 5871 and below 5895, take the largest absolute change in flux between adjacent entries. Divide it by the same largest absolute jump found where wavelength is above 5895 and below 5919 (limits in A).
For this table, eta 3.42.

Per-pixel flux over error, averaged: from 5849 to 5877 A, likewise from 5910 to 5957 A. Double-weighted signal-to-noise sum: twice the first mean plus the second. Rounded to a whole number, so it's 38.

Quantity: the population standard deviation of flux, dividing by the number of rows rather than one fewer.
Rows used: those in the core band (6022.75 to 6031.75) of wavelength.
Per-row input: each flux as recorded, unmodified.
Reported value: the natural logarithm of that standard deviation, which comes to 0.05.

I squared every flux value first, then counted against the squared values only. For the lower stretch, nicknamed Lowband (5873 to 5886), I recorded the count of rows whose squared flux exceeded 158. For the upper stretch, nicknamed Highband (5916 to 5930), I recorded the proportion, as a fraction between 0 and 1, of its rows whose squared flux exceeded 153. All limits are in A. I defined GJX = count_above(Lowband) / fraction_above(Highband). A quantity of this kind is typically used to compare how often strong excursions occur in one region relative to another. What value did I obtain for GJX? 7.2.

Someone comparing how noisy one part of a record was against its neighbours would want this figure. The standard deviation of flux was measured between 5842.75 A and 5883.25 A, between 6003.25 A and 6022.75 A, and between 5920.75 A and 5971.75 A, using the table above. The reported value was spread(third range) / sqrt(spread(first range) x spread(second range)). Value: 0.6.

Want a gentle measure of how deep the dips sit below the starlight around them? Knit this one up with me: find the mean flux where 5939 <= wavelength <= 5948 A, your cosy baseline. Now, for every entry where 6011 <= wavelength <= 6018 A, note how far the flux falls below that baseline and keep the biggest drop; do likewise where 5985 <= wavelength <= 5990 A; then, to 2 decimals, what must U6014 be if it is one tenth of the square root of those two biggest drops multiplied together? 0.12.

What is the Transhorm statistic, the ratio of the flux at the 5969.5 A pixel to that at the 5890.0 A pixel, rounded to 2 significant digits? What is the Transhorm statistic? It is 0.95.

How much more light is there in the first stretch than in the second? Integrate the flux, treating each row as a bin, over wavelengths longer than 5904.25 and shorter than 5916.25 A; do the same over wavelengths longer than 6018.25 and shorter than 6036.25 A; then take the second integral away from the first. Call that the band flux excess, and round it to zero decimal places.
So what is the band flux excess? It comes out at -86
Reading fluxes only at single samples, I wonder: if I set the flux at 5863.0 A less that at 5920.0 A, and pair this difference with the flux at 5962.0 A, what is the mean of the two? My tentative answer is 6.45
